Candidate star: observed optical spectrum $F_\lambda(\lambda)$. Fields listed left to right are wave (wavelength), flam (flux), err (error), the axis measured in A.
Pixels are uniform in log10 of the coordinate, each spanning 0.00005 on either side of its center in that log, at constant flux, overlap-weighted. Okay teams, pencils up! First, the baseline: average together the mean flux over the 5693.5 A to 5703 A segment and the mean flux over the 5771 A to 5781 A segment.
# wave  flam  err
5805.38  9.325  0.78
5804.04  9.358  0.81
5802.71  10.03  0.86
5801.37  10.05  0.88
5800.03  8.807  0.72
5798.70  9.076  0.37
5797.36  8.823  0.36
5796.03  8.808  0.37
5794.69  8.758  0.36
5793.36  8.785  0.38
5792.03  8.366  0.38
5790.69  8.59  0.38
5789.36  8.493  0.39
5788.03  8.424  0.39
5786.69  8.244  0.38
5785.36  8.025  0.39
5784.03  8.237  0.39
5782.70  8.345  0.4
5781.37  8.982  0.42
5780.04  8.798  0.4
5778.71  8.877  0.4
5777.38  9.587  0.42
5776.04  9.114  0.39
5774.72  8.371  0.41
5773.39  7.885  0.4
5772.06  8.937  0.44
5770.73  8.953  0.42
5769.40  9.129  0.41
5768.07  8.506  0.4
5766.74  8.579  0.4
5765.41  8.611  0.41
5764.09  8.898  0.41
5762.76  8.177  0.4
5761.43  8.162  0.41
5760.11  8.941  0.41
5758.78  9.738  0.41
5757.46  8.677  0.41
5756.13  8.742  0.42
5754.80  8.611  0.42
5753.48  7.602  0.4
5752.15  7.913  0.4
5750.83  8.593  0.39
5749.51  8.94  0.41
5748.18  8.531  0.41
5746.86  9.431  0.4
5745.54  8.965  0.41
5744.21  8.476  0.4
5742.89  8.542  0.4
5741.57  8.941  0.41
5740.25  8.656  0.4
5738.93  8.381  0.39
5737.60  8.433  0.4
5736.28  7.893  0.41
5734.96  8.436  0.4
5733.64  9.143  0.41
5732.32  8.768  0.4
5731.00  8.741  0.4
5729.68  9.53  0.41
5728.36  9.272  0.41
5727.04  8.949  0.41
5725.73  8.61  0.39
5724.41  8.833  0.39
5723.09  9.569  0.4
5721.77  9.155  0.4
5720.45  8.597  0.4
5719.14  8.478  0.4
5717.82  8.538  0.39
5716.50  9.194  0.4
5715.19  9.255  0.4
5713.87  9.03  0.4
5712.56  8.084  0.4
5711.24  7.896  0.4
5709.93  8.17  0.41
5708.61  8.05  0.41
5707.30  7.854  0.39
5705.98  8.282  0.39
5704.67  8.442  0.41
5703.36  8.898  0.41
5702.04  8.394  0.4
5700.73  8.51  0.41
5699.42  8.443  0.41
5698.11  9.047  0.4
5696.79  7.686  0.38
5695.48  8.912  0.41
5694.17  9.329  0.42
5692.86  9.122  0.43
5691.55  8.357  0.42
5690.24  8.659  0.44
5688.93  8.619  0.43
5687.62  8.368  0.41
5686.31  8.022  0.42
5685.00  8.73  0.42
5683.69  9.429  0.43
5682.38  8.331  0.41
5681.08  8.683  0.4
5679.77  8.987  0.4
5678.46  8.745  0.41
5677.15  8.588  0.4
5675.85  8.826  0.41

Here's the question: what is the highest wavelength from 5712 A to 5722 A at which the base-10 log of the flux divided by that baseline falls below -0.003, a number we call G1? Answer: 5720.45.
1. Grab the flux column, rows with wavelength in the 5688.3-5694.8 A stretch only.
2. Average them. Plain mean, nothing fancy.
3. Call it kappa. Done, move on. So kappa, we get 8.82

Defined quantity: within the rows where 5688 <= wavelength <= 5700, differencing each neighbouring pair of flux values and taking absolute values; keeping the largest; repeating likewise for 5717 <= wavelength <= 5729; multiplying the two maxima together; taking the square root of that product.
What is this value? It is 1.00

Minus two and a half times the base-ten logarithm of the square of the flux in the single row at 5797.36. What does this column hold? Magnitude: -4.73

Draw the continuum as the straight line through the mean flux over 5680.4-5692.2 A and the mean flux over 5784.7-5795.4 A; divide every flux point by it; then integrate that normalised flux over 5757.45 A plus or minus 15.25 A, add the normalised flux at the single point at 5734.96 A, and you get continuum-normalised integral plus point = 32.1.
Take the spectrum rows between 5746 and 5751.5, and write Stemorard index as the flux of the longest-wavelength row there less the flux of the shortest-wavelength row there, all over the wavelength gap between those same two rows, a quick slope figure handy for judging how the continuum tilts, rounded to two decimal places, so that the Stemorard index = -0.21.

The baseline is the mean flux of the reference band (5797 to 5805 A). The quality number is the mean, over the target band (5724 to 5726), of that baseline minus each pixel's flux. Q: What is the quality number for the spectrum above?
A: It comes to 0.64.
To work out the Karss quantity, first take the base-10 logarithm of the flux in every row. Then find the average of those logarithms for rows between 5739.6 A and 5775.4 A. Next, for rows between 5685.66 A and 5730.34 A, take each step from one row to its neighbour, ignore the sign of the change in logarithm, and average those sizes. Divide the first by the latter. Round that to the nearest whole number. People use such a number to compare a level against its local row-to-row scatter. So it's 47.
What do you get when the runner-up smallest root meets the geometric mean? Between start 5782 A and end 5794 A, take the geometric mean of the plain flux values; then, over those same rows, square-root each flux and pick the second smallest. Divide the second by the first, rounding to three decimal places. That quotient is 0.342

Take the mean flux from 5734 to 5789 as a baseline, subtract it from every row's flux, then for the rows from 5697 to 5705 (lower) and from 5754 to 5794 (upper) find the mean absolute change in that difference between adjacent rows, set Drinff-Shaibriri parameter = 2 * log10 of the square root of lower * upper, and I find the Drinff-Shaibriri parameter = -0.89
